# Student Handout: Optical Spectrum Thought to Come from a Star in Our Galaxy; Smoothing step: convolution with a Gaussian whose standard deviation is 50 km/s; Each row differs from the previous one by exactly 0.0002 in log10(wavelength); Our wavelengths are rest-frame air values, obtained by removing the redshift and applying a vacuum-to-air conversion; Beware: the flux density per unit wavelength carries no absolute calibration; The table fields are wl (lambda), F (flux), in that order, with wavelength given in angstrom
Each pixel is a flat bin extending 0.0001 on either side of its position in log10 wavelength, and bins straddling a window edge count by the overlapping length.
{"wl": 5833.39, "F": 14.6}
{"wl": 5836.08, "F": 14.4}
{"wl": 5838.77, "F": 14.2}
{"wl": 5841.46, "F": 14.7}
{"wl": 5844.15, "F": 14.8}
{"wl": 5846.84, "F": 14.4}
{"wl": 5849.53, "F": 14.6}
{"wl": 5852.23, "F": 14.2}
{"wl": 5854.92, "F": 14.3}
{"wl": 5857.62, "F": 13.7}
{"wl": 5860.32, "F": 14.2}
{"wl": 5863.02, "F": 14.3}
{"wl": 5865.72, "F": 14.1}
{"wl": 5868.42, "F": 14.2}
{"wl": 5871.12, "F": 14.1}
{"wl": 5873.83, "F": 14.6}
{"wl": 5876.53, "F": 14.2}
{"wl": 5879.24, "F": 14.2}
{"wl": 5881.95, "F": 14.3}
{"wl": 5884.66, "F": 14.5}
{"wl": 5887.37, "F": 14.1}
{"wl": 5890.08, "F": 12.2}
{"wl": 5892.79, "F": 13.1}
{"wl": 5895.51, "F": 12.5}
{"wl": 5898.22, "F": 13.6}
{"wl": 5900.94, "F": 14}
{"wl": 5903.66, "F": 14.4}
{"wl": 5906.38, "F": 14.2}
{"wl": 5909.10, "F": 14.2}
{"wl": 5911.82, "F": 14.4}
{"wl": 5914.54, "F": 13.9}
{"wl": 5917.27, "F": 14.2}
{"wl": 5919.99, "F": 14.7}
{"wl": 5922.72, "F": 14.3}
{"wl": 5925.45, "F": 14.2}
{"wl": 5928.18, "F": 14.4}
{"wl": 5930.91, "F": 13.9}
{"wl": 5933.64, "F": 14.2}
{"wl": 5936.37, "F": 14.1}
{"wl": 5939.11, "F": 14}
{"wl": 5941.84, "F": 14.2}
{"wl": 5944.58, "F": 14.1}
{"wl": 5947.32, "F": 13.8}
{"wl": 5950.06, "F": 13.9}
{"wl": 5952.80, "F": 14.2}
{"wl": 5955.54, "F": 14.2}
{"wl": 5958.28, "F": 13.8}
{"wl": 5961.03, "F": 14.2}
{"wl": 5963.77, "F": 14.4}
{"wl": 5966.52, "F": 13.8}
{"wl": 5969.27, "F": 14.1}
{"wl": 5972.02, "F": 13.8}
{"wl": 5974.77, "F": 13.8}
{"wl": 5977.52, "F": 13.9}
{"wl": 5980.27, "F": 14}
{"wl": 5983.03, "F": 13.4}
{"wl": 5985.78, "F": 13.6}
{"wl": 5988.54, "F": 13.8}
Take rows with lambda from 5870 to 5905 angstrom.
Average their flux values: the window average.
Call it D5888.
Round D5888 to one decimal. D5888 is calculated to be 13.8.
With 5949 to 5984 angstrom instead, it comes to 14.0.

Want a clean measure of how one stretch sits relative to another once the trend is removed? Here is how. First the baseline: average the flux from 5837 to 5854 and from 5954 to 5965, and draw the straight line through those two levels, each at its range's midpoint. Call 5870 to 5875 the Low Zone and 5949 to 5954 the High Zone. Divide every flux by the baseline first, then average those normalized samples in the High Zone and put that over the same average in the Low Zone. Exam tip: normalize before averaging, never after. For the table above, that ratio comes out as 1.00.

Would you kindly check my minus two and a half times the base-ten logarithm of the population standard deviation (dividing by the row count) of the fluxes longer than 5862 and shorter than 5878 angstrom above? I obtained 1.92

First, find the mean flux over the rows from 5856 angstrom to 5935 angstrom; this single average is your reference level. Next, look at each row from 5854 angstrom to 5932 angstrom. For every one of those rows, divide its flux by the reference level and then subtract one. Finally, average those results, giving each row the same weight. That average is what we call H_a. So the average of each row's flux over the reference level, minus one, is 0.000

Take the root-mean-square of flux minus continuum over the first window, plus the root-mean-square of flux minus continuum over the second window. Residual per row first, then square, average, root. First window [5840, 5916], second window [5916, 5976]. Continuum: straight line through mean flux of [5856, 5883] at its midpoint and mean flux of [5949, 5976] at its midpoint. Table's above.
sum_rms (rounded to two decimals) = 0.80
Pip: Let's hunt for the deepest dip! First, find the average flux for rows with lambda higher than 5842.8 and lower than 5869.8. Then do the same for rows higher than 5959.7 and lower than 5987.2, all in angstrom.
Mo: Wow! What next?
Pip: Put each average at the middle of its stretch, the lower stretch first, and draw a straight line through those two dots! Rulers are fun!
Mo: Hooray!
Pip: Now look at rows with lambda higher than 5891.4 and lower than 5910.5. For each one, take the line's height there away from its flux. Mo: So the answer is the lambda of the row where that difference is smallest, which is 5895.51 angstrom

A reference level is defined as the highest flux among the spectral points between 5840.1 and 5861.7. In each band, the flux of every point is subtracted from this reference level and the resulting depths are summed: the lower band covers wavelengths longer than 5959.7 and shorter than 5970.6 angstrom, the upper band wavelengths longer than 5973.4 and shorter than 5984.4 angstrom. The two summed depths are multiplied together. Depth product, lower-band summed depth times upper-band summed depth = 11.1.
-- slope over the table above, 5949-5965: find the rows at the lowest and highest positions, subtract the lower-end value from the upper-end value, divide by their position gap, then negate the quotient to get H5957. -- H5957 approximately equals -0.036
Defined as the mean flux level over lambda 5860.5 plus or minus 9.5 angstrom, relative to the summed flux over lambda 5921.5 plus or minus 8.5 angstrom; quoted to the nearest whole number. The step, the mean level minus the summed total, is -72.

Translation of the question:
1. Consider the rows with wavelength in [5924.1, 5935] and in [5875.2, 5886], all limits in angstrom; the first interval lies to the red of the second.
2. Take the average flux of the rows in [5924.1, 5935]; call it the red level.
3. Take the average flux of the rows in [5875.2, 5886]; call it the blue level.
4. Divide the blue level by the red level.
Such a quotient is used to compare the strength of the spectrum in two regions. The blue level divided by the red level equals 1.01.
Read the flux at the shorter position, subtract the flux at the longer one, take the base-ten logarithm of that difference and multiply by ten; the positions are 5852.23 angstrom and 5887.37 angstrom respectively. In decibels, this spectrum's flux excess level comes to -10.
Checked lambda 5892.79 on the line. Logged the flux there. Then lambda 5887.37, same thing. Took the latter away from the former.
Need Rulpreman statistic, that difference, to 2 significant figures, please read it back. -1.0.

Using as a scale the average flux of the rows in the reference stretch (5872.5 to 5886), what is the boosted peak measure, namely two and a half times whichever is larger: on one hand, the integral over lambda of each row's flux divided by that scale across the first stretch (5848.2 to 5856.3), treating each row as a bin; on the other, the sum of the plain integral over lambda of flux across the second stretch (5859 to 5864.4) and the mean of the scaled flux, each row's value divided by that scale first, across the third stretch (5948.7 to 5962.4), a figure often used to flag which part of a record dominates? 195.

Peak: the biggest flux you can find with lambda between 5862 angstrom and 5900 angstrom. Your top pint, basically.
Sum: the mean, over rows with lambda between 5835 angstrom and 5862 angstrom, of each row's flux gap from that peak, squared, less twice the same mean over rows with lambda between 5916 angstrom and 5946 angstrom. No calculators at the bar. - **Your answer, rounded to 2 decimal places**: -0.24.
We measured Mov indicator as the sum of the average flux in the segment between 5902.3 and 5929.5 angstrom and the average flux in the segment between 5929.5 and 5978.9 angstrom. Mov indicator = 28.3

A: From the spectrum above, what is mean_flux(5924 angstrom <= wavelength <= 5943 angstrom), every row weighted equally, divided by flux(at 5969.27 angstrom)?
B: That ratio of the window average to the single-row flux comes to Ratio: 1.00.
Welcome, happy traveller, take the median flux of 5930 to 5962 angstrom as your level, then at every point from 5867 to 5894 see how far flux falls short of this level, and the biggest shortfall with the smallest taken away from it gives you 2.4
